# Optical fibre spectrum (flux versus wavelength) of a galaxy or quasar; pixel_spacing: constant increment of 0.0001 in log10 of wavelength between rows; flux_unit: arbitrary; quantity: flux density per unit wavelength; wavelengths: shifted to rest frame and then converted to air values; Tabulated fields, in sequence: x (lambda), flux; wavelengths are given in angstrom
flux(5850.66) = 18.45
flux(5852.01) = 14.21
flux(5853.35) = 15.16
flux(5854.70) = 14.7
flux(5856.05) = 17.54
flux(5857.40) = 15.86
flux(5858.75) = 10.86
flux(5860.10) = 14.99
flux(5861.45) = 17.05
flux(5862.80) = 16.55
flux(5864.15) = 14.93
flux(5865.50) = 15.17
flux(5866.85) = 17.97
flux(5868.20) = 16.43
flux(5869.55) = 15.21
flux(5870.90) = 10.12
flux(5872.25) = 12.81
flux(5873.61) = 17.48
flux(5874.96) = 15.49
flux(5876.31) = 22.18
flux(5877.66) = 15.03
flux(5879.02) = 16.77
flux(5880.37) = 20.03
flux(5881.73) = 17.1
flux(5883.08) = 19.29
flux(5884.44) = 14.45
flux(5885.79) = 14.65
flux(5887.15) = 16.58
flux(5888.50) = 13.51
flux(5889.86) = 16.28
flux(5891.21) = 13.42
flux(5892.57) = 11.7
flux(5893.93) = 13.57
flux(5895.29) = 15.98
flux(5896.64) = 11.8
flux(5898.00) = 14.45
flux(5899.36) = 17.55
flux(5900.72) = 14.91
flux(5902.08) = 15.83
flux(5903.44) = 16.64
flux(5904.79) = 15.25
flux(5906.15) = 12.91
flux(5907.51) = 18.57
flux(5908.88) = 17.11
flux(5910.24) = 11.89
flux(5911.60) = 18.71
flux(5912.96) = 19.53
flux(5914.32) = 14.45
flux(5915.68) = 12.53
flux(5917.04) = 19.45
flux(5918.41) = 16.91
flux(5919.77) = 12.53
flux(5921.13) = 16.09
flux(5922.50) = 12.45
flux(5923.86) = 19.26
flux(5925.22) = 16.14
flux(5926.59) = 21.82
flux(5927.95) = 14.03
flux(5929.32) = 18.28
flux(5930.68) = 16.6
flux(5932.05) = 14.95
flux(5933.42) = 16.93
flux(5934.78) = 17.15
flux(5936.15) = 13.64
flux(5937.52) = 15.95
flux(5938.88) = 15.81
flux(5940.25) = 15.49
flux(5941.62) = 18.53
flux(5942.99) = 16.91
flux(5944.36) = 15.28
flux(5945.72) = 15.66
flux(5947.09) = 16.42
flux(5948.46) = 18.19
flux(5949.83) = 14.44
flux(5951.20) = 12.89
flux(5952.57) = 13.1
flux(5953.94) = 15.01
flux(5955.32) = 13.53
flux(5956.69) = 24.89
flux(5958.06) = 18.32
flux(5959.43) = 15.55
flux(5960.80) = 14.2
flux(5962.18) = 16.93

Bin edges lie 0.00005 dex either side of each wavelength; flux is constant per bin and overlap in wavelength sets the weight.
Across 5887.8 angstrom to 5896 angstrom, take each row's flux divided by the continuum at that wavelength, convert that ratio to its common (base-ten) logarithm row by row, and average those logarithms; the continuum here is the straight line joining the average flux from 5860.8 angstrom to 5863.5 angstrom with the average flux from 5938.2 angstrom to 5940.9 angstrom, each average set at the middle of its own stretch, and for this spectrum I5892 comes -0.068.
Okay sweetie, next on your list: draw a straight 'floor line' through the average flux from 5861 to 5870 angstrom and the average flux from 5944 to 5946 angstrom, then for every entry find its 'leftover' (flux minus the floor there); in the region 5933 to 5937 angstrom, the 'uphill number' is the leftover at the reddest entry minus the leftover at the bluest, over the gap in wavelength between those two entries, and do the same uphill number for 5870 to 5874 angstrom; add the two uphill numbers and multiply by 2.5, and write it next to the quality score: 4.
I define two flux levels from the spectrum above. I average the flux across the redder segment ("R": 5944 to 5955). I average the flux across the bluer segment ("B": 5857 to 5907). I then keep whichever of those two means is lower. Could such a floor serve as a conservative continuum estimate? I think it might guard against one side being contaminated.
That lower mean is 15.1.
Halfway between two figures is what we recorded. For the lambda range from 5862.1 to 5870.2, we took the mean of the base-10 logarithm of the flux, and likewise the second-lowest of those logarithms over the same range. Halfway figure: 1.19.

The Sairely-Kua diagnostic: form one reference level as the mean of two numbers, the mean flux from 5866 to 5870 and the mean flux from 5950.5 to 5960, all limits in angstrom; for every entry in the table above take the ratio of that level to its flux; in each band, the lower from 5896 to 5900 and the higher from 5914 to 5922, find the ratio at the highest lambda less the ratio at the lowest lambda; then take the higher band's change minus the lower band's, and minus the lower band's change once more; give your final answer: 0.8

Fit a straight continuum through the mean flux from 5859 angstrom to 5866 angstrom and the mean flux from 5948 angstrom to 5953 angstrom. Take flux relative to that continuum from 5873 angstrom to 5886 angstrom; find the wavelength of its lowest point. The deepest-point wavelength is 5884.44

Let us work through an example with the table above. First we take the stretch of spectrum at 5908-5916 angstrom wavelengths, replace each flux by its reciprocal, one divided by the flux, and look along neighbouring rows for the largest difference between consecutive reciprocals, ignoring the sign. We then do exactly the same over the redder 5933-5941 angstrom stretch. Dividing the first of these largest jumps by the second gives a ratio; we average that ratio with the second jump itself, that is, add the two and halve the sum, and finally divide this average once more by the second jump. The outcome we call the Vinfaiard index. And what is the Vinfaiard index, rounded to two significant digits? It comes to 69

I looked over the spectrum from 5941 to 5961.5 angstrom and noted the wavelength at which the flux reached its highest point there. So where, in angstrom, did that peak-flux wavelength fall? 5956.69 angstrom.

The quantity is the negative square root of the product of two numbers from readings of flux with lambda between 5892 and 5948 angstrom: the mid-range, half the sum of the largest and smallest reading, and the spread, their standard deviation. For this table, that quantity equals -6.3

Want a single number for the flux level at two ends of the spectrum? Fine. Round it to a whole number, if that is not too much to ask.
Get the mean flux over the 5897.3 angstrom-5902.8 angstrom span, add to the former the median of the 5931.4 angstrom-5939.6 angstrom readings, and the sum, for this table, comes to 32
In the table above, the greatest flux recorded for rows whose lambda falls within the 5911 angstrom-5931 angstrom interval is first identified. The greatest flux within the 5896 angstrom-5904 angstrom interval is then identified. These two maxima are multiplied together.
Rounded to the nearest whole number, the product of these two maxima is 383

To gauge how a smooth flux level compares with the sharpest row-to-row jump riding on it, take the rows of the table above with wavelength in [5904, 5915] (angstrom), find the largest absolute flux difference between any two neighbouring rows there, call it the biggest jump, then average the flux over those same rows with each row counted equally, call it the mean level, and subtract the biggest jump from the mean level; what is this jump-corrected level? 9.2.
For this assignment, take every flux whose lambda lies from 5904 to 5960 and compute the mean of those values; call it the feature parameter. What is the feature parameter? 16.2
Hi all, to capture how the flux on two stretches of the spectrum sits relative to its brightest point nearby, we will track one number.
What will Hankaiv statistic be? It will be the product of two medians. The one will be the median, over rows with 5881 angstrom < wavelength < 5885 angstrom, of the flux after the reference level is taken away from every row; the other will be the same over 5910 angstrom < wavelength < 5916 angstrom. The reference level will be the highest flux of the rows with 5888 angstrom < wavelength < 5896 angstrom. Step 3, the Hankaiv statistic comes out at -1.5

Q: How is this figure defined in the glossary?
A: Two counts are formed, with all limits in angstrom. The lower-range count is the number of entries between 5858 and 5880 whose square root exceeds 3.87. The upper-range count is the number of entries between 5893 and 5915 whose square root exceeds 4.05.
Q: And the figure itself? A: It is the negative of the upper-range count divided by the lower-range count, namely -0.50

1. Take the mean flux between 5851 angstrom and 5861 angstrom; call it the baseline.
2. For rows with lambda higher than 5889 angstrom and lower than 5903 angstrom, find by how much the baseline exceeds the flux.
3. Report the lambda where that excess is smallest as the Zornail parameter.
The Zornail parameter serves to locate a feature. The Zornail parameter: 5899.36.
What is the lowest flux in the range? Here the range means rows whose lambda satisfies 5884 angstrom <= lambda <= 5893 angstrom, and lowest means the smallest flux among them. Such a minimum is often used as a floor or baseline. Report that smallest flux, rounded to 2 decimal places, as 11.70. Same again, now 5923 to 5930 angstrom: 14.03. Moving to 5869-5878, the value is 10.12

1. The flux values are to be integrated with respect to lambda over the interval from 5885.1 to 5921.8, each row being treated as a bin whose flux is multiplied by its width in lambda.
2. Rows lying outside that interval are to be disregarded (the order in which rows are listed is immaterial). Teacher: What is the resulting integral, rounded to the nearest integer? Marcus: 561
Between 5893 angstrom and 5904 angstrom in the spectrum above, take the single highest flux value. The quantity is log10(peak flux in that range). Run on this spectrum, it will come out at 1.24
